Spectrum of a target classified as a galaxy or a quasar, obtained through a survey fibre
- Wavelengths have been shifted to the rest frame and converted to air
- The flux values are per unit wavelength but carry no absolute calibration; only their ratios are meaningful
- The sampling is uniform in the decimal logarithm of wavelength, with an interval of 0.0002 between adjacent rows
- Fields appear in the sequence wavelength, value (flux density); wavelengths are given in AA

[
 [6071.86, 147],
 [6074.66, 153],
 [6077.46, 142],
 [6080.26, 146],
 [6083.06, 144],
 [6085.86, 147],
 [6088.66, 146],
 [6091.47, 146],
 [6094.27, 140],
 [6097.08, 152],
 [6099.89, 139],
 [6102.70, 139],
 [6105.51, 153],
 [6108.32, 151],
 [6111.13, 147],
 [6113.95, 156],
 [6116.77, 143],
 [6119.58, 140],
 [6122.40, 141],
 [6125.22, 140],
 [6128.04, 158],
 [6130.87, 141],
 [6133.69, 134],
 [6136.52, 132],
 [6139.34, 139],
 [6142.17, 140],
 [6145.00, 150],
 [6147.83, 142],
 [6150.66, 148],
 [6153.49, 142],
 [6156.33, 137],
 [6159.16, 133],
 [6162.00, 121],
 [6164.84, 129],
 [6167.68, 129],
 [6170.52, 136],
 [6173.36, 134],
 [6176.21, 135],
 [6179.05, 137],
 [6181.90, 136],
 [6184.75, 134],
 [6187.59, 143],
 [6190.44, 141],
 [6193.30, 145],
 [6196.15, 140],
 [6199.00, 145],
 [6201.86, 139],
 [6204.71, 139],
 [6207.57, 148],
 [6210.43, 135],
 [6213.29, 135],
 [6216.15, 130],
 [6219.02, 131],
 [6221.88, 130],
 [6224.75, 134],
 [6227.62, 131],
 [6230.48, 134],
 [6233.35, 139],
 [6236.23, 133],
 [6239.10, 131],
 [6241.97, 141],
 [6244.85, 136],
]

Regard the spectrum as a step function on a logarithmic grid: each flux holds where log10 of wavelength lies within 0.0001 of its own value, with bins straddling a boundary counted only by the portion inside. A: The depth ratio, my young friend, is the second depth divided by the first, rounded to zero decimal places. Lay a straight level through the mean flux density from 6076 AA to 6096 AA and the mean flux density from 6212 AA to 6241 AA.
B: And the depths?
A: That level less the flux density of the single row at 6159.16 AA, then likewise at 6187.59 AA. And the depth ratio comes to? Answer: -1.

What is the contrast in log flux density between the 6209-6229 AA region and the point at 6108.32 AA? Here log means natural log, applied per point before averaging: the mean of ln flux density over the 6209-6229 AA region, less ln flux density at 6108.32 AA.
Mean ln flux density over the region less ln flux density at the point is -0.13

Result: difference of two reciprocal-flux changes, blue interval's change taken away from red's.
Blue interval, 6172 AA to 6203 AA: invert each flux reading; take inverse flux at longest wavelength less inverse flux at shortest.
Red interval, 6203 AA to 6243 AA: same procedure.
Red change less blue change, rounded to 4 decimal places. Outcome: 0.0002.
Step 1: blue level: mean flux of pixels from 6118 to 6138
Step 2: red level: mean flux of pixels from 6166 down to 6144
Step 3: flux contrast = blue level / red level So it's 1.02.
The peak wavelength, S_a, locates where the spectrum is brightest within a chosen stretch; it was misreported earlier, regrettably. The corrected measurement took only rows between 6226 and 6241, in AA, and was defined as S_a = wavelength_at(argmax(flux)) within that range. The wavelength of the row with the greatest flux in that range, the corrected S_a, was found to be 6233.35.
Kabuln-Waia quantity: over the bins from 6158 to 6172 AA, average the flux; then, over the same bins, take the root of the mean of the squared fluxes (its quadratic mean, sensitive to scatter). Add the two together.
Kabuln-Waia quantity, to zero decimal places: 259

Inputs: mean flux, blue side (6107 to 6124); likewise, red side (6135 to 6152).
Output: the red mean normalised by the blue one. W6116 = 0.969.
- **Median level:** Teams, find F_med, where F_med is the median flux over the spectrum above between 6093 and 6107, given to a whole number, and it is 140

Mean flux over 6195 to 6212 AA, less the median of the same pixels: 1.5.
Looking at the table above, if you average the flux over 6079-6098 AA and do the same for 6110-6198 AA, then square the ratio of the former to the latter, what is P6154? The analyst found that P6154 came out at 1.09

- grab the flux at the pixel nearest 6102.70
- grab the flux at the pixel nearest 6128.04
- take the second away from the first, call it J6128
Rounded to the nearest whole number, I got -19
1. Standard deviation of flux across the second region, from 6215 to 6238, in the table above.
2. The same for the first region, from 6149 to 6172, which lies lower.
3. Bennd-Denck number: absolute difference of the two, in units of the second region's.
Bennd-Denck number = 1.8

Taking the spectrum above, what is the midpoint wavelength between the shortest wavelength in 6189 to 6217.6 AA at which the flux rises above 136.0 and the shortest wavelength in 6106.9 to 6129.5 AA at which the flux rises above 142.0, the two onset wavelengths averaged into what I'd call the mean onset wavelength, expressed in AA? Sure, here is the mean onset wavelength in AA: 6149.4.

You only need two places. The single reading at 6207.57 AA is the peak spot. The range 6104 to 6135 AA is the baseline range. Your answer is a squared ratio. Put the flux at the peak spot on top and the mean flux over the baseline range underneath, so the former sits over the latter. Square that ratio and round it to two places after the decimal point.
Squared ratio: 1.03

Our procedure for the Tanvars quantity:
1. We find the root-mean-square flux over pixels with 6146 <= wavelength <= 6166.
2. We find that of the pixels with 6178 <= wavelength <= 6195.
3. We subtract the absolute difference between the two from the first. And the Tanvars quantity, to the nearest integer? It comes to 133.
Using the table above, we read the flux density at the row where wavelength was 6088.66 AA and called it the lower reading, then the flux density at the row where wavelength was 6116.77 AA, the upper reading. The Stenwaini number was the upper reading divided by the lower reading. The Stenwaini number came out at 0.979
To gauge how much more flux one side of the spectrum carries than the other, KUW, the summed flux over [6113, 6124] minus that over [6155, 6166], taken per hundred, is 0.6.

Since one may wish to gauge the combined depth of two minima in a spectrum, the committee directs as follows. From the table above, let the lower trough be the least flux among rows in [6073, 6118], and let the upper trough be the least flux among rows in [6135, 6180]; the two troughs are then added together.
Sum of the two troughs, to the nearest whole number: 260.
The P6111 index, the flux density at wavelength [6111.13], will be 147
